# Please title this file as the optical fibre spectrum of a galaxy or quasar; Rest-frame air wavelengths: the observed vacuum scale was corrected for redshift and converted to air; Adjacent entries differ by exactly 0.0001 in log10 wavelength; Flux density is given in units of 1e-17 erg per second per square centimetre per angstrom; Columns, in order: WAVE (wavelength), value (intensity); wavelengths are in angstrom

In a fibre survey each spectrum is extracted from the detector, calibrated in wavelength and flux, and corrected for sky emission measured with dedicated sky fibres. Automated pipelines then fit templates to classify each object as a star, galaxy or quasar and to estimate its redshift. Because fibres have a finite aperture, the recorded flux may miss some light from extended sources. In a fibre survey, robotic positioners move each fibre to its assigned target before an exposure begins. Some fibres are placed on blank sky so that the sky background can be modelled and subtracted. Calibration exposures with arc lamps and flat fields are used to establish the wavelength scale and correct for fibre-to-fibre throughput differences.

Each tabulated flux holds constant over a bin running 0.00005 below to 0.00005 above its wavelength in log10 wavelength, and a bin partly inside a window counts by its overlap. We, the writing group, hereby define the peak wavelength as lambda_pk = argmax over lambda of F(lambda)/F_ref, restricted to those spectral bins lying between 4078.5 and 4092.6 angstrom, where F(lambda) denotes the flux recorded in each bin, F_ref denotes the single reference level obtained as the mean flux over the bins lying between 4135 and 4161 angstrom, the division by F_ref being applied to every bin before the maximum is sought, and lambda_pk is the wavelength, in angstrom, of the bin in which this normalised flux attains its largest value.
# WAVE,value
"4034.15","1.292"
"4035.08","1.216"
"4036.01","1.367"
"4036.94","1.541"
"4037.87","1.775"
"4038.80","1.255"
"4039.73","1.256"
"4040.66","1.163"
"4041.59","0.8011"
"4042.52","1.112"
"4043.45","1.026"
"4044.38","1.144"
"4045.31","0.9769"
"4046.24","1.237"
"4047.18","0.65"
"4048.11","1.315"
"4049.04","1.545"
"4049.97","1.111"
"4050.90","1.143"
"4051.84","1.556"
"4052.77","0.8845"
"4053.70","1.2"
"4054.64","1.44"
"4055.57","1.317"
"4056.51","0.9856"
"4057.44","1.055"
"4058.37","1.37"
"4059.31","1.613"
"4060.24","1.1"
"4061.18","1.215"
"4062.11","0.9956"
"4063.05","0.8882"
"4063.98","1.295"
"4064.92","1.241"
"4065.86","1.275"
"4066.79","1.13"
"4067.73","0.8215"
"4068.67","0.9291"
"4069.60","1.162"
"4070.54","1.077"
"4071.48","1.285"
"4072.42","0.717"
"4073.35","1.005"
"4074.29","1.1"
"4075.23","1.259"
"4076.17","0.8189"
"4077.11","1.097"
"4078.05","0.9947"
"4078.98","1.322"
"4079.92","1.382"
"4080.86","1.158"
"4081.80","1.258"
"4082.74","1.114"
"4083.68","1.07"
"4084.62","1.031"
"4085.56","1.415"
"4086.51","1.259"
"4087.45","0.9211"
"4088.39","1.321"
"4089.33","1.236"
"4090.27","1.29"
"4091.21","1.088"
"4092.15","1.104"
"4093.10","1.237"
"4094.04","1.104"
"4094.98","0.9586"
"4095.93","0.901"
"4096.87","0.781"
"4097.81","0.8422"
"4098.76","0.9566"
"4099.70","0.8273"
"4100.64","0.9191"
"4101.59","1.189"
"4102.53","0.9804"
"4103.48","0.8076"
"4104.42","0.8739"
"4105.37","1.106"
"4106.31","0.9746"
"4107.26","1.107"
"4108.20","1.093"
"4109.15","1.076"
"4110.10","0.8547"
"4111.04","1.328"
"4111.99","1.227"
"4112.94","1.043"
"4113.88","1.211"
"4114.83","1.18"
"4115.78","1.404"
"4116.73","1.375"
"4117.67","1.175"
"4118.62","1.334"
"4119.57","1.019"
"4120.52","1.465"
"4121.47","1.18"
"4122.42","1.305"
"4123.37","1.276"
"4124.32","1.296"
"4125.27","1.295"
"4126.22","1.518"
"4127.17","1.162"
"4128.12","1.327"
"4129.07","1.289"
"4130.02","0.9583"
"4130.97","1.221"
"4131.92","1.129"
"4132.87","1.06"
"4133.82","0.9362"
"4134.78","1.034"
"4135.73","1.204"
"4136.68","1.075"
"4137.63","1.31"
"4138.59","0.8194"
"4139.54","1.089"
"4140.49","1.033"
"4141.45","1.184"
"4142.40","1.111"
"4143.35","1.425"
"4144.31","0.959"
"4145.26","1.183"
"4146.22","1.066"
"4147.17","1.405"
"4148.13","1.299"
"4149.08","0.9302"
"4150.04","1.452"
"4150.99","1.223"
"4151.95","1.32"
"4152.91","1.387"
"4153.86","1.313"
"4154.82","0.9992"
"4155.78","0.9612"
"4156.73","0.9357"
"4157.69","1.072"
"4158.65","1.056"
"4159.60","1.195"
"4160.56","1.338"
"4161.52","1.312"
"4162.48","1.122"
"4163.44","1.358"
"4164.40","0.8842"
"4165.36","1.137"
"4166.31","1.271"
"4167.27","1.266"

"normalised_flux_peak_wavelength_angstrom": 4085.56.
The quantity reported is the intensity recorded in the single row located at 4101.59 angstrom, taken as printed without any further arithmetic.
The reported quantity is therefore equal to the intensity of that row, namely 1.189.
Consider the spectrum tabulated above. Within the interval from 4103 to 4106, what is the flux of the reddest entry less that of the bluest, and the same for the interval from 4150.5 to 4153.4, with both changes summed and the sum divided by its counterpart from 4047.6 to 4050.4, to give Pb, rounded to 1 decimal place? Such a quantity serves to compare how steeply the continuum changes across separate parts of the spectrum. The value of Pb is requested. -2.3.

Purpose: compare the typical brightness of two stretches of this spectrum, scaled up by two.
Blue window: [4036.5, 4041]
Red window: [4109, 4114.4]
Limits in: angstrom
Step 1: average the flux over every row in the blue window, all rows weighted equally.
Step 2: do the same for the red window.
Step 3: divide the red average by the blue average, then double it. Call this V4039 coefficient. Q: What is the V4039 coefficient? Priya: 1.61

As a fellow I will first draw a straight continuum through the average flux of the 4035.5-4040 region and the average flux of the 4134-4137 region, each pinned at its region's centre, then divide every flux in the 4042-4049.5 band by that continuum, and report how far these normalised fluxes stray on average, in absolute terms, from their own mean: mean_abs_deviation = 0.133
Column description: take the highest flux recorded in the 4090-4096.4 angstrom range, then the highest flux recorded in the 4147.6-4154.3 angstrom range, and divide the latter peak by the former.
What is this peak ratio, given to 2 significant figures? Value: 1.1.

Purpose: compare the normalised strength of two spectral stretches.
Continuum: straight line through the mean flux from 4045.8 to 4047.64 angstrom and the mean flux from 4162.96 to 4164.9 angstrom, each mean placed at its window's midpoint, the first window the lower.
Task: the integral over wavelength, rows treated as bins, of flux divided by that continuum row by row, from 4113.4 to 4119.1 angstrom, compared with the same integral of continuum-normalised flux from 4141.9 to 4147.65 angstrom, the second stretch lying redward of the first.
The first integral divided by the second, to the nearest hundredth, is 1.11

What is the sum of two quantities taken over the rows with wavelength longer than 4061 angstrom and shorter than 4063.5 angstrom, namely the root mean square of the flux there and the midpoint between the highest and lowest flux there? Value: 2.09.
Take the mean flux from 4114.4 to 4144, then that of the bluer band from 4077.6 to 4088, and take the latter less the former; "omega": -0.02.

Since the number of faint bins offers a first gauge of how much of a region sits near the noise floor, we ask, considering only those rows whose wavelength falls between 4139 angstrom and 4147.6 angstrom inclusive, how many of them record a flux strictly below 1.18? 5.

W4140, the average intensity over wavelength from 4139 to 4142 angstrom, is 1.10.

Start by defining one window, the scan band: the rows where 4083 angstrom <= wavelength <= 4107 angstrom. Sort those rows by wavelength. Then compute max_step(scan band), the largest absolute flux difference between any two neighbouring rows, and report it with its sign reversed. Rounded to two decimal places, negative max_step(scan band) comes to -0.40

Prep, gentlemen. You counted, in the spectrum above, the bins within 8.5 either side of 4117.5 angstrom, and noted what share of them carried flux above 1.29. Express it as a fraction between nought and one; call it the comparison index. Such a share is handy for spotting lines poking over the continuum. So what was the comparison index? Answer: 0.4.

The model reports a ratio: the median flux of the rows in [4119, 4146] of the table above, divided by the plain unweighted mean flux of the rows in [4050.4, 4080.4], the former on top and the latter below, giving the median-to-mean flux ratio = 1.03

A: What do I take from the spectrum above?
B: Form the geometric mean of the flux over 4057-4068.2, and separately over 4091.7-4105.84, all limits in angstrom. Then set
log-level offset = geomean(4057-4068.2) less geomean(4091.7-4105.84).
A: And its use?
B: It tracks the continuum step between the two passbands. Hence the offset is 0.19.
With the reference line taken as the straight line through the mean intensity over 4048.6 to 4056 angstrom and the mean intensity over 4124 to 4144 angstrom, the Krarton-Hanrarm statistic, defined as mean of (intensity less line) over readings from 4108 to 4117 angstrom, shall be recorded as -0.015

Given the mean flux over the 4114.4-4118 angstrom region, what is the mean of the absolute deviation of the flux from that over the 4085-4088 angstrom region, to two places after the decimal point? 0.17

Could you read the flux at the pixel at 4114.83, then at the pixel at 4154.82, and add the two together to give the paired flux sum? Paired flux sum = 2.18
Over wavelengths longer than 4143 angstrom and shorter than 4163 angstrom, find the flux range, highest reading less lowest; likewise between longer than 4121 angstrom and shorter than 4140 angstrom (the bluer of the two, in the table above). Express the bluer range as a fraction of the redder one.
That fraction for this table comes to 1.34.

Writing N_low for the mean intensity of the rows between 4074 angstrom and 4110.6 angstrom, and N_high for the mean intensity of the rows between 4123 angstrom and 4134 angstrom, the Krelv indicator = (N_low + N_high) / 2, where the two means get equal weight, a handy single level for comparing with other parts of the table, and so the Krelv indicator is 1.14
